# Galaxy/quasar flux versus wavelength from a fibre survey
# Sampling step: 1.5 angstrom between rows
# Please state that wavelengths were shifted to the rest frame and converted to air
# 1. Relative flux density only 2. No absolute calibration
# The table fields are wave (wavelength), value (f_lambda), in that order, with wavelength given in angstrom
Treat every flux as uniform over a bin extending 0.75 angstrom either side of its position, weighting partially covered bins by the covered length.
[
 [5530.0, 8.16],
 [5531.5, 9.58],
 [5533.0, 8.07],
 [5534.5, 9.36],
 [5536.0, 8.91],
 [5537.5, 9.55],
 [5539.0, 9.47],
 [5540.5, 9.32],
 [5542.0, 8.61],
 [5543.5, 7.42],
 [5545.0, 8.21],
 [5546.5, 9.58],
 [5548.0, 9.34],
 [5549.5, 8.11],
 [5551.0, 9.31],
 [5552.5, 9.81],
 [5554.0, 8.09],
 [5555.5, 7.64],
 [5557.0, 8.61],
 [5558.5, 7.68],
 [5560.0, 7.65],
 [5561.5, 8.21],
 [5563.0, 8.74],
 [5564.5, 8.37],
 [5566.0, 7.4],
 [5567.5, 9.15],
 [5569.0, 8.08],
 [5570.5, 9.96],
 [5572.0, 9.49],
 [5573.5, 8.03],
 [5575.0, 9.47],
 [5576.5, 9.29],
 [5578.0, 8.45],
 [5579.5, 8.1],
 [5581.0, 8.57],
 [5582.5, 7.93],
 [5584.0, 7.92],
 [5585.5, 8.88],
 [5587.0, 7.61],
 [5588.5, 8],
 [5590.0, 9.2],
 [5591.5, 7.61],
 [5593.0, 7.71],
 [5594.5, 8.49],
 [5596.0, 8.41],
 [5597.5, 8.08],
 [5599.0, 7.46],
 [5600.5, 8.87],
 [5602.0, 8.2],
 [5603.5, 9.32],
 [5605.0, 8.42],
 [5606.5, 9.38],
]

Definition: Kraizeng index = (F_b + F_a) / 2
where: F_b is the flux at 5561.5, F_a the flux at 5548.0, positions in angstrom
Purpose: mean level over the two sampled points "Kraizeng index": 8.8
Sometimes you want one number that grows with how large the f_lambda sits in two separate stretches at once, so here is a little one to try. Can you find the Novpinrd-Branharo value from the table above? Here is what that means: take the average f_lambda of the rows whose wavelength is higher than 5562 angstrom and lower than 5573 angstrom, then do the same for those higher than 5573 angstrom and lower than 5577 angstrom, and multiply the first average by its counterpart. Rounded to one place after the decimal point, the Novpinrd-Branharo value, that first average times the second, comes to 78.1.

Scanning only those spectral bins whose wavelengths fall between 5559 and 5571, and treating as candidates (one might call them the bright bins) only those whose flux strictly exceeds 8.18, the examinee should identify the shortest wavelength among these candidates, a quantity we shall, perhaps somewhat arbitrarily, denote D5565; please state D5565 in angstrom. 5561.5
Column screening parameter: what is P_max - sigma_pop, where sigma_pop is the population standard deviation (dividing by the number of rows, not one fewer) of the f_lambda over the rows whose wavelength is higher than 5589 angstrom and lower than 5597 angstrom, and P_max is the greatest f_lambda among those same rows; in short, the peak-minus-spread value 8.62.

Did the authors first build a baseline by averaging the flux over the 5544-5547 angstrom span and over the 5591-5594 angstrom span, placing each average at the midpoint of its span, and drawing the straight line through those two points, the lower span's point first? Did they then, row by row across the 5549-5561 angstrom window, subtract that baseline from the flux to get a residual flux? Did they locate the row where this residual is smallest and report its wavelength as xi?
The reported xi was 5555.5 angstrom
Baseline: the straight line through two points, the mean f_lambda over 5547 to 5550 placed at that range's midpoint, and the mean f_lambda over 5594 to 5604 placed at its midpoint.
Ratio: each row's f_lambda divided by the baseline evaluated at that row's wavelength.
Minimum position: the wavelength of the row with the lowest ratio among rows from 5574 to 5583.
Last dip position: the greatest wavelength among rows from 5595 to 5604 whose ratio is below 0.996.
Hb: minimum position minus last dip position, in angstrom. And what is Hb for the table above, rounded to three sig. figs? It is -19.5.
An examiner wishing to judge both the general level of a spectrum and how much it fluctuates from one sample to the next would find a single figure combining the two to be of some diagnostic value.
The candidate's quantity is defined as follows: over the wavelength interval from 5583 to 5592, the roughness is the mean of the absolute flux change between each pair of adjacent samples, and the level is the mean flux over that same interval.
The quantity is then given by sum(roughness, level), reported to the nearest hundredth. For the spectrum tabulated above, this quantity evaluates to 9.29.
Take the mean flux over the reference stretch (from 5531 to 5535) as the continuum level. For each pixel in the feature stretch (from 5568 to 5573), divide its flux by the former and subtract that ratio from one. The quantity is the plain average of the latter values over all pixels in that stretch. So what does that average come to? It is -0.019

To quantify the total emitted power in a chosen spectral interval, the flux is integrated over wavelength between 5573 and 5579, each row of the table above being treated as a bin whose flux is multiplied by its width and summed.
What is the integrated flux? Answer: 53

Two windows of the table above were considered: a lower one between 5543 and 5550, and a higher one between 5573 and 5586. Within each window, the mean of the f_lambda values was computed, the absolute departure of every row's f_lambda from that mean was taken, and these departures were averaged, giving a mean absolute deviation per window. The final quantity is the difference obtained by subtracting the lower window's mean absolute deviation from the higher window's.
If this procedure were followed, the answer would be -0.3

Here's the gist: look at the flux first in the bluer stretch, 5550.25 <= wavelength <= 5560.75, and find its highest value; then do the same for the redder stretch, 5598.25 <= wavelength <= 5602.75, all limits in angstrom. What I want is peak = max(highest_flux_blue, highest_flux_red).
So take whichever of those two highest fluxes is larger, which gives 9.81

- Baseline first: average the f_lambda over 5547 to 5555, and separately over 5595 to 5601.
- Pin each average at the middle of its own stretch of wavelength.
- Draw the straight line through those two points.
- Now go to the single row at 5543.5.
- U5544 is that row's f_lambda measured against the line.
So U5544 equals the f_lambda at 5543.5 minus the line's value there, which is -1.6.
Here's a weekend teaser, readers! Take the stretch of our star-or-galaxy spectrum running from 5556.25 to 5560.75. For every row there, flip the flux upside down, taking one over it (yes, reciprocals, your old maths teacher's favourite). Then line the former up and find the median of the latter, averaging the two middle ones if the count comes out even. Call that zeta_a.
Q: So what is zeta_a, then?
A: 0.130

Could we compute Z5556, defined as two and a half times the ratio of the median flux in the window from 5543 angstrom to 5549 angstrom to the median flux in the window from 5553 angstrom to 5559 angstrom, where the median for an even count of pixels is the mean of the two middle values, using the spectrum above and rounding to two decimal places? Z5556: 2.78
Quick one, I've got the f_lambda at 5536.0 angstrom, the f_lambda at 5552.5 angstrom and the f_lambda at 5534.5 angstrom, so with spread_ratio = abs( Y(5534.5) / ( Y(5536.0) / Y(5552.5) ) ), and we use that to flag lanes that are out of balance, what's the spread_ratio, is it 10.3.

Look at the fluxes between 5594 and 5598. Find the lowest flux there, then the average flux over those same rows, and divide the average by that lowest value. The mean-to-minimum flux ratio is 1.03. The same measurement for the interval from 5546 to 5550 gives 1.11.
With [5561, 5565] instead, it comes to 1.03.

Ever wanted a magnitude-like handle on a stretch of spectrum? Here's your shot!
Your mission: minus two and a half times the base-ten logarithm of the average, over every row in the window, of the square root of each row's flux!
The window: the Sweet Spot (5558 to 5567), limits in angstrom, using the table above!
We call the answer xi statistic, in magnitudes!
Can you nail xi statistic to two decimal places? -1.13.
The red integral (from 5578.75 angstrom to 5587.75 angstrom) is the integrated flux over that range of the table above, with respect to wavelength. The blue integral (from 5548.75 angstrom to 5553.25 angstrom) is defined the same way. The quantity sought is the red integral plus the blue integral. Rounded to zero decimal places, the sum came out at 114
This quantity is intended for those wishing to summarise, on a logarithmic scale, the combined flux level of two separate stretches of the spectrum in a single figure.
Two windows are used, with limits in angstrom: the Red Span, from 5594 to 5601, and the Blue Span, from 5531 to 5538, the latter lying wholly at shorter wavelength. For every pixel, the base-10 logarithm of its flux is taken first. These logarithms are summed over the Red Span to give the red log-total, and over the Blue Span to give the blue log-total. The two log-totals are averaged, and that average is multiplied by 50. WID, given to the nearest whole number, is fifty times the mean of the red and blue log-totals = 234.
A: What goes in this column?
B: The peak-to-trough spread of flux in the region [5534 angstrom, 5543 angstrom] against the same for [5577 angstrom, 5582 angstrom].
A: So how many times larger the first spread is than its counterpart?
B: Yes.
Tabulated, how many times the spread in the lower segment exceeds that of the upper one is 2.0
